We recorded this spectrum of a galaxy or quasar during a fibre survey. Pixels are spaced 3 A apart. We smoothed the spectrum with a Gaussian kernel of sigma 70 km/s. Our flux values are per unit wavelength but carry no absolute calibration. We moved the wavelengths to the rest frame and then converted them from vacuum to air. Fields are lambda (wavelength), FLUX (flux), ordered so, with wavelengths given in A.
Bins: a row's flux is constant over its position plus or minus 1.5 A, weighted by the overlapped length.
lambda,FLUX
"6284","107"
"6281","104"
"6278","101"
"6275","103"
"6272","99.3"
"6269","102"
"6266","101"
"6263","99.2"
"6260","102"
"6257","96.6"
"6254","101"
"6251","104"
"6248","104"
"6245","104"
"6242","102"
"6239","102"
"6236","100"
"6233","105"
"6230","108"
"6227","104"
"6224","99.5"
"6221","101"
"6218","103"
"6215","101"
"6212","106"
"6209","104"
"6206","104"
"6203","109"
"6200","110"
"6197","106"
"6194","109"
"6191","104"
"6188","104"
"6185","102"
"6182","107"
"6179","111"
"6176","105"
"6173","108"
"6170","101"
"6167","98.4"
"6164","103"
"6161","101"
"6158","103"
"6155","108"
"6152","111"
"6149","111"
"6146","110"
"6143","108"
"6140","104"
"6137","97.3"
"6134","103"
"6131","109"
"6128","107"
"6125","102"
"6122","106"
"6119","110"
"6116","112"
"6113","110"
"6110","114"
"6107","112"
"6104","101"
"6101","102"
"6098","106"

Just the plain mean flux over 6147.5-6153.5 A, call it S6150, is 111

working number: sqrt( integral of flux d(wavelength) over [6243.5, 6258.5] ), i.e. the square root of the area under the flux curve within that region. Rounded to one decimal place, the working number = 39.1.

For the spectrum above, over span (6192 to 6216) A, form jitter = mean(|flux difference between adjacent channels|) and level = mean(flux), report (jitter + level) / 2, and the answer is 54.5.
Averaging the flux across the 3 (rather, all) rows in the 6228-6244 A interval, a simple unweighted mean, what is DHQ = 103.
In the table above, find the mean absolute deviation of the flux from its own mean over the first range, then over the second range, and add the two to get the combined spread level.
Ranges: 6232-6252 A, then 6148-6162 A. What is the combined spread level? 5.3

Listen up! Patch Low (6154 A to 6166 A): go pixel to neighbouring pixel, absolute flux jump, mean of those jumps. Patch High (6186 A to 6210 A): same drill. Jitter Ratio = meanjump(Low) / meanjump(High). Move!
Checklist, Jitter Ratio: 1.2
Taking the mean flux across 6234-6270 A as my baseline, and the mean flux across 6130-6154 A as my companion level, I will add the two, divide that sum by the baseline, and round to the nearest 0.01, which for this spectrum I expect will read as 2.05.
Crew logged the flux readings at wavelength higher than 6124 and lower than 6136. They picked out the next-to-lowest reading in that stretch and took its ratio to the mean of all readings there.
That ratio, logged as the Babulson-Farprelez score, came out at 0.98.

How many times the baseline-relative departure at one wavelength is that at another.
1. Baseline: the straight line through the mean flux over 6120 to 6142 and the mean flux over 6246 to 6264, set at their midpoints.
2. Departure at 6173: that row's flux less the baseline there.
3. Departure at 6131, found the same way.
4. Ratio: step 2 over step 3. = 1.0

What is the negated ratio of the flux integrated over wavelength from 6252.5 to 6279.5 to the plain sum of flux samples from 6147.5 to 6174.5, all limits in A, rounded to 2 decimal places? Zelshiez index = -2.88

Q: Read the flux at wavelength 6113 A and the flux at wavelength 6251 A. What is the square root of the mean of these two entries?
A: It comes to 10.3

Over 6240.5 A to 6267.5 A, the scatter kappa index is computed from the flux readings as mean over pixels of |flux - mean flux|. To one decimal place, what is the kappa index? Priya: 1.9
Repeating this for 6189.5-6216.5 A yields 2.3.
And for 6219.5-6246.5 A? 2.1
